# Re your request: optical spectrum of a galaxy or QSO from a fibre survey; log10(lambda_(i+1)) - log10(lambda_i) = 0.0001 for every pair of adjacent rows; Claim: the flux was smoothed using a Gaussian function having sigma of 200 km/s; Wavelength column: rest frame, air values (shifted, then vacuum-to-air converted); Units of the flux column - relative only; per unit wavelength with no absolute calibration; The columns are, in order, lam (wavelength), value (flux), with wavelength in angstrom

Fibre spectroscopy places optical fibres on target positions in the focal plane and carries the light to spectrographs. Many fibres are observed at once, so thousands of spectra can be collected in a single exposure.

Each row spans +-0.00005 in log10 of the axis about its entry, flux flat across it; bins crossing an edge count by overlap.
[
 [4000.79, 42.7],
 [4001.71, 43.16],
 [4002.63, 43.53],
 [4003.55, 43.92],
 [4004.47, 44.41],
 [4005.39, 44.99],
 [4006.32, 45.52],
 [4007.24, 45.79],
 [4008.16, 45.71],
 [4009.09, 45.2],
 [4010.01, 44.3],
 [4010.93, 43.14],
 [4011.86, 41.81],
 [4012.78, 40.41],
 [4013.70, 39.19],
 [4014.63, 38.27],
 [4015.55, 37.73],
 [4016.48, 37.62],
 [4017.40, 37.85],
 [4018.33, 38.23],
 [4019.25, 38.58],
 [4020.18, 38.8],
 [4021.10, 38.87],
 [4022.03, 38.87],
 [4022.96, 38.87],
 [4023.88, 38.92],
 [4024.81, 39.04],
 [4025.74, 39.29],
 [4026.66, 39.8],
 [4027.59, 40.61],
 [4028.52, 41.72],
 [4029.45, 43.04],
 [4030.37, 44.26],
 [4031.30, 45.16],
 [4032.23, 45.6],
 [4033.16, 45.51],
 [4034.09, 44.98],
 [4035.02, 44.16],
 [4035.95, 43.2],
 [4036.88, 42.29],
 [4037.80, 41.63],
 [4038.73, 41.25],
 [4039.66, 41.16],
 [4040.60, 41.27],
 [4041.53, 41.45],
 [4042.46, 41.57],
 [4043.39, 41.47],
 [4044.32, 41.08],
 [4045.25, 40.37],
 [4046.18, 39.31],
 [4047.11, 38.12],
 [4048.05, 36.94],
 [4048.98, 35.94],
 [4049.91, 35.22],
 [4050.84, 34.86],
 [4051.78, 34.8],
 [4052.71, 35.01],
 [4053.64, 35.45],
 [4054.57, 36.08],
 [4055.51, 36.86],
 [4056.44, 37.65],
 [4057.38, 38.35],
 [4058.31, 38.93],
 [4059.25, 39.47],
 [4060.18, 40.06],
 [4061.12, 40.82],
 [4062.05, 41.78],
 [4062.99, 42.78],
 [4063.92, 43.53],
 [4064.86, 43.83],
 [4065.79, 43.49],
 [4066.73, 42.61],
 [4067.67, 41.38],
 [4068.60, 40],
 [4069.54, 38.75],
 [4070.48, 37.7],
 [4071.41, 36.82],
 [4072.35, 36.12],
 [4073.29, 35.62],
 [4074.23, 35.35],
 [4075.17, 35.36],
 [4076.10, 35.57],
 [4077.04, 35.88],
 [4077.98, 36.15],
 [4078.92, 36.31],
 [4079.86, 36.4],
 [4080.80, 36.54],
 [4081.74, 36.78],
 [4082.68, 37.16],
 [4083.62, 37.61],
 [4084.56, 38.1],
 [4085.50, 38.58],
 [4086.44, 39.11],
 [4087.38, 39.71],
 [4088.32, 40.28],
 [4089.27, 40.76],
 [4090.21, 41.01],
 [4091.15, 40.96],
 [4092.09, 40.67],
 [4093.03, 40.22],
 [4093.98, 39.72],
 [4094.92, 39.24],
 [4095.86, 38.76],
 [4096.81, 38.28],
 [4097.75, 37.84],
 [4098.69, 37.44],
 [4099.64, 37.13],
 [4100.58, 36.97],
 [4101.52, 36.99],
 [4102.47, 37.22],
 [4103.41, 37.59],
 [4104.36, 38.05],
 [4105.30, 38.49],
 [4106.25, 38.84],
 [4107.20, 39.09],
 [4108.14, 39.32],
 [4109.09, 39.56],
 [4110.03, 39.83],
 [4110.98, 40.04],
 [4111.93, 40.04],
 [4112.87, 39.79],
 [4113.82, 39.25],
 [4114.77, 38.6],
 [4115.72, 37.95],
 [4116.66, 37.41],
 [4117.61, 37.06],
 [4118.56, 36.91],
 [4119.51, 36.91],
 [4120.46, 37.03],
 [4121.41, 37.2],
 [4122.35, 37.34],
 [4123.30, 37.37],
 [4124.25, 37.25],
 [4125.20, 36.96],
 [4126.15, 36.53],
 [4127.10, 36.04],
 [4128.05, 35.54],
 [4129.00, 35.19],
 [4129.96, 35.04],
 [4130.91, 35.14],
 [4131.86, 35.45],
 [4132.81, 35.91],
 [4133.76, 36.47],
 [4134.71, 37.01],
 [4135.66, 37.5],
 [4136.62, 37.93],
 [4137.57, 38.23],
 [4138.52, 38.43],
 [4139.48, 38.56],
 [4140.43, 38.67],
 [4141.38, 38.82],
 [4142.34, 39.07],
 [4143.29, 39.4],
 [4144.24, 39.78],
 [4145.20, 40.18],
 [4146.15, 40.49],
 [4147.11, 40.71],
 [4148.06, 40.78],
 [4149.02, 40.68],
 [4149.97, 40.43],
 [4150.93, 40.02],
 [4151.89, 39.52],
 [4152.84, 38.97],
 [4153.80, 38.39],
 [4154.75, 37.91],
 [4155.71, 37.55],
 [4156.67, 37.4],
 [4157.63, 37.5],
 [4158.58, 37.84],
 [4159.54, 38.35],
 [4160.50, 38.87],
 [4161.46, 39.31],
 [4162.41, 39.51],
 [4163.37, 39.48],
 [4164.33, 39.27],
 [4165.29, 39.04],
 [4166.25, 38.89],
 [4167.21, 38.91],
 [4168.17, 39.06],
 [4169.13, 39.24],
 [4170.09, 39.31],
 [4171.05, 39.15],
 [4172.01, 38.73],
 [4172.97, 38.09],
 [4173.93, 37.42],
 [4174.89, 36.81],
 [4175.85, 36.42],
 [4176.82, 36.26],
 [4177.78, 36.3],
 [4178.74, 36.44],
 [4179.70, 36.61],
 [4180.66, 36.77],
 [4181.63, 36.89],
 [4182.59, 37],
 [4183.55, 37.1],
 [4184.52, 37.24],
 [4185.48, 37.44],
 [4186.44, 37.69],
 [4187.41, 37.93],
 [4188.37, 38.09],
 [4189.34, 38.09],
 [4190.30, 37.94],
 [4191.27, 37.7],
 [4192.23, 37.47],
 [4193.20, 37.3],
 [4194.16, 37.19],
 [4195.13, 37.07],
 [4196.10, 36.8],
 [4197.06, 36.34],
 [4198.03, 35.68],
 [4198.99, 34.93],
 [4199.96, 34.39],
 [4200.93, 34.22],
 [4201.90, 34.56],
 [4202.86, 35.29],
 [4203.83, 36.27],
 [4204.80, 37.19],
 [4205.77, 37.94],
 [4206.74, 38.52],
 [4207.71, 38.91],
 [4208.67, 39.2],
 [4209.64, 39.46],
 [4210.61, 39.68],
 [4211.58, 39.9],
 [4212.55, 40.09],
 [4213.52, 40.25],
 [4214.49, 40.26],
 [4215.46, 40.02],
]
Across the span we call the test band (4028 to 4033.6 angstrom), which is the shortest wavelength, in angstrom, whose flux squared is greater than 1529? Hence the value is 4028.52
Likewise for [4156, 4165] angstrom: 4161.46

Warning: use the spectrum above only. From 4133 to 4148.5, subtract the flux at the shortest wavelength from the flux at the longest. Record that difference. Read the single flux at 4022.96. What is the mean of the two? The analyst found 21.6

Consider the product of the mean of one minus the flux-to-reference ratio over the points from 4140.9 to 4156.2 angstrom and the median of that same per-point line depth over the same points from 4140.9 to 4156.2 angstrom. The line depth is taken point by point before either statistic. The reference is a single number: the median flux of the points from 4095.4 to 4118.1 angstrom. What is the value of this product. 0.0010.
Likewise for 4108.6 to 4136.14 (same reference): 0.0010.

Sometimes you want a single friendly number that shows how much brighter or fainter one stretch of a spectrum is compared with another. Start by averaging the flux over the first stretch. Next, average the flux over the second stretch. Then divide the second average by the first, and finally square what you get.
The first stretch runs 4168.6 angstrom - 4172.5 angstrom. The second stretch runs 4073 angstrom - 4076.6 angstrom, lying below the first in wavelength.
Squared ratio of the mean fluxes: 0.82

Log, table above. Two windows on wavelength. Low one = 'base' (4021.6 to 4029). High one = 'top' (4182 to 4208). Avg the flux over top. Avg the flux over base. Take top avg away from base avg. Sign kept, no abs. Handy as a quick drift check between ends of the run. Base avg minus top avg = 2.7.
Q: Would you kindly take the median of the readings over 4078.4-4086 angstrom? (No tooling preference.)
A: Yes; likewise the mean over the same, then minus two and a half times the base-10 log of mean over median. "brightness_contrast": -0.006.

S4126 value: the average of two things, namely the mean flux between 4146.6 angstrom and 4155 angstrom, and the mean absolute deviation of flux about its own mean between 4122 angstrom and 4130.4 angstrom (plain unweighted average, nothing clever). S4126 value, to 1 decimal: 20.3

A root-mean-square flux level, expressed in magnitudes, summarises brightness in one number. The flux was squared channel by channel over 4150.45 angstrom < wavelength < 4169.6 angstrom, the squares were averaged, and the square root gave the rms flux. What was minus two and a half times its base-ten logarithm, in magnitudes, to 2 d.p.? -3.97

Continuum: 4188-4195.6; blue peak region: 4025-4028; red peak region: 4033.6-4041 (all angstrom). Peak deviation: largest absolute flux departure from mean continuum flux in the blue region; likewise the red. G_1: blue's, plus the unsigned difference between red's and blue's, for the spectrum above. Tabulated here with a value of 7.4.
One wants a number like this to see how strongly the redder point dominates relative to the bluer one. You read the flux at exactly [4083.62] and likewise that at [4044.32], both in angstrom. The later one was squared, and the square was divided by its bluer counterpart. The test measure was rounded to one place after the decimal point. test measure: 34.4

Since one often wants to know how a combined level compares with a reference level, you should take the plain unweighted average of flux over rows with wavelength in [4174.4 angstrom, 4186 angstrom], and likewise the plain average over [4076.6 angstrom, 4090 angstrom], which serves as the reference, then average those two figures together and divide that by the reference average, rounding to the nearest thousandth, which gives 0.986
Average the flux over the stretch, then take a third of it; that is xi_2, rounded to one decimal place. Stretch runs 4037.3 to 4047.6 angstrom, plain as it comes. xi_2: 13.6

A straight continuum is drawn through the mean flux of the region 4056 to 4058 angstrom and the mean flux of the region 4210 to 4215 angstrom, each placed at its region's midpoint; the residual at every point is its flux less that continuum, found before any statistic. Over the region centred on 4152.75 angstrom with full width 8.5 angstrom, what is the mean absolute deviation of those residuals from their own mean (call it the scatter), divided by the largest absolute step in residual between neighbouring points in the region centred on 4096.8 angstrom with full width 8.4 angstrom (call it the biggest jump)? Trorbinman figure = 2.1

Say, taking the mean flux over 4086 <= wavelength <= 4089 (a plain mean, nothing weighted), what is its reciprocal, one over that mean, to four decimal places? 0.0252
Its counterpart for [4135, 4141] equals 0.0262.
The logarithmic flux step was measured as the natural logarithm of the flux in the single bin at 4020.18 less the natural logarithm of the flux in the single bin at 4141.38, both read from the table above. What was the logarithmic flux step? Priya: -0.001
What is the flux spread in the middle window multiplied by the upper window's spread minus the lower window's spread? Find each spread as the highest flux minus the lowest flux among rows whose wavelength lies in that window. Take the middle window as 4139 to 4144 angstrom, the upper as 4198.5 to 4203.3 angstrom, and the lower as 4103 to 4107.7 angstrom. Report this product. 0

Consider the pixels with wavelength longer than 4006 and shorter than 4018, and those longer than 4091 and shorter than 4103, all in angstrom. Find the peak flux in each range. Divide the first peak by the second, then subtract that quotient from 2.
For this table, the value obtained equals 0.88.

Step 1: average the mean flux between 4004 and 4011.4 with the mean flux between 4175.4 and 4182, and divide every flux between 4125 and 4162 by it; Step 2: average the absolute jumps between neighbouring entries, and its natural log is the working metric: -4.78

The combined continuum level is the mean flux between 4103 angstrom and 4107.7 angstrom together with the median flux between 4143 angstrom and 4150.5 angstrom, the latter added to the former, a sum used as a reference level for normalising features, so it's 78.9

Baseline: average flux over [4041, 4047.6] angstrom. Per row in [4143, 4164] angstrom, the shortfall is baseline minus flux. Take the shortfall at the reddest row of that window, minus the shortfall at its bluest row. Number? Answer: 0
